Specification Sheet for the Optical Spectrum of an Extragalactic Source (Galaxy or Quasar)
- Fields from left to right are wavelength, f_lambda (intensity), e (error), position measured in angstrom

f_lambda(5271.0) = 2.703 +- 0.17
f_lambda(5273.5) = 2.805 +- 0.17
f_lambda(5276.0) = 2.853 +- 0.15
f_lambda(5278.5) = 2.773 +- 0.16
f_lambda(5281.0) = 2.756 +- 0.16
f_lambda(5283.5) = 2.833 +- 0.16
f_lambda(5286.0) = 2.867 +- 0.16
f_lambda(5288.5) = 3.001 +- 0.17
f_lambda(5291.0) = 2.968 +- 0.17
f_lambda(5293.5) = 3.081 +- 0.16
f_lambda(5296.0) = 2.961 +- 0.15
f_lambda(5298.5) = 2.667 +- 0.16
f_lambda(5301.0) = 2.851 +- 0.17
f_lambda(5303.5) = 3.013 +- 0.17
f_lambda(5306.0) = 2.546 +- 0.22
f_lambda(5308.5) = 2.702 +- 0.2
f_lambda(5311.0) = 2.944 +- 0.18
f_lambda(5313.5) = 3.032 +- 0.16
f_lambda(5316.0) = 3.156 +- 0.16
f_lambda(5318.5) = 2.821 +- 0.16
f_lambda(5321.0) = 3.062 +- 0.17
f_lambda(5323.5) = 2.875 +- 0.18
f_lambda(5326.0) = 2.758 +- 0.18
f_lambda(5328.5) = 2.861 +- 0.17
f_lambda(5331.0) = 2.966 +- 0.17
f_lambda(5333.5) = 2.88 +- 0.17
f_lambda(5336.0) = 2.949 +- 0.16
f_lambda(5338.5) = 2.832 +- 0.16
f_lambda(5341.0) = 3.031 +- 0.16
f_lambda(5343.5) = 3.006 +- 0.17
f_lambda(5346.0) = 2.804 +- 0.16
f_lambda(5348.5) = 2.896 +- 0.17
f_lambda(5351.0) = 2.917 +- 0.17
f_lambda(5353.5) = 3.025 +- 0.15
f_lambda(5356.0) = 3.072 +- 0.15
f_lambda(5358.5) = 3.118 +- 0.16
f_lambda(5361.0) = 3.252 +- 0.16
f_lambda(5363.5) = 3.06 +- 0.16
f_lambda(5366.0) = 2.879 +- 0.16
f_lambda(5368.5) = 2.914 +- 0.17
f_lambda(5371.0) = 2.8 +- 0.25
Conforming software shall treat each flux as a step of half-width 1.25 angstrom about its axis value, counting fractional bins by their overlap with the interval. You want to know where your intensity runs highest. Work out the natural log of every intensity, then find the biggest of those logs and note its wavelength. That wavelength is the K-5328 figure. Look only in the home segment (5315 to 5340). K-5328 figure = 5316.0 angstrom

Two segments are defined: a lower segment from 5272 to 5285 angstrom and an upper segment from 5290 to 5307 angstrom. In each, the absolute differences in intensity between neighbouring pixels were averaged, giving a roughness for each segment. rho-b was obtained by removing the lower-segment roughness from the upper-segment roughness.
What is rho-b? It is 0.17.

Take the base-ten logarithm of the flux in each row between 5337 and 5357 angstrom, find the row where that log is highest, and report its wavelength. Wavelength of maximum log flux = 5356.0 angstrom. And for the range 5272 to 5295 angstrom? 5293.5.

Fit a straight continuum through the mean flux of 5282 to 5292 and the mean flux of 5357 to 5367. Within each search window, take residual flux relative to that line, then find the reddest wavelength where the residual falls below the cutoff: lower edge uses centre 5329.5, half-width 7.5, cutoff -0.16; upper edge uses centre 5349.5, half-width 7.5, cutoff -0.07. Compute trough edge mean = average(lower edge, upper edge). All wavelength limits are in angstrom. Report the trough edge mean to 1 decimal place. 5338.5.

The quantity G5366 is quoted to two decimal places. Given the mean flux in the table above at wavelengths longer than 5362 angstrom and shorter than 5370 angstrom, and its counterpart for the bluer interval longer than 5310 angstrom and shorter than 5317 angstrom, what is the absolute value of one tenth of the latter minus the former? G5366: 2.65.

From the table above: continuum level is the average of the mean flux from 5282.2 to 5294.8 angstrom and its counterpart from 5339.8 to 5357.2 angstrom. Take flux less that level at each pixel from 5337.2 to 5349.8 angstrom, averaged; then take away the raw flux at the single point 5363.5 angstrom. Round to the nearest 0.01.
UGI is -3.10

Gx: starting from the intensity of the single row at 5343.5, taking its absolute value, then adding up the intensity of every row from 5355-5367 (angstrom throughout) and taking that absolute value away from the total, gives 12.4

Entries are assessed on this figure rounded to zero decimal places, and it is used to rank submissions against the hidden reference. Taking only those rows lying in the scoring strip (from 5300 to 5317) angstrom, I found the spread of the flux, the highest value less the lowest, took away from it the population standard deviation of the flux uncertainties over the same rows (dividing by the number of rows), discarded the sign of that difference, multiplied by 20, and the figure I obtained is 12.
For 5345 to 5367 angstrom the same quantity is 9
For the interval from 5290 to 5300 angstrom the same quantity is 8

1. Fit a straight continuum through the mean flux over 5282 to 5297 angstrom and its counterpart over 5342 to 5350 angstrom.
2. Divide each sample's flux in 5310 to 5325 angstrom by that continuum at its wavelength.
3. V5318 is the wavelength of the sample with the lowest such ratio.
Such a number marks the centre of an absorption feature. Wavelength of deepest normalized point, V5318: 5318.5 angstrom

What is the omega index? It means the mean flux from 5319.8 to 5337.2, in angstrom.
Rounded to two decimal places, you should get 2.91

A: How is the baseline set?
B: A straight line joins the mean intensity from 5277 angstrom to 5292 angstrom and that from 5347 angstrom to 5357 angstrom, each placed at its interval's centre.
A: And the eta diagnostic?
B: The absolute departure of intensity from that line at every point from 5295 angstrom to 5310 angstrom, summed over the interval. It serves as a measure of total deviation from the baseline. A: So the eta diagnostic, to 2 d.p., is 1.01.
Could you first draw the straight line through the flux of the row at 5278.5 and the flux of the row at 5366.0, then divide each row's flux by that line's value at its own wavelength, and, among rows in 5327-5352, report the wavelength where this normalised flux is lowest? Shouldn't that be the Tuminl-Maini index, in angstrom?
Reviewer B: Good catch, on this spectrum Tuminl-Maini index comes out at 5346.0 angstrom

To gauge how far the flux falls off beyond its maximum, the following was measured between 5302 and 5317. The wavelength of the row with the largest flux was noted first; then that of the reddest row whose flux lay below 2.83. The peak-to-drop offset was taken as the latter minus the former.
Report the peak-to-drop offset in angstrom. -7.5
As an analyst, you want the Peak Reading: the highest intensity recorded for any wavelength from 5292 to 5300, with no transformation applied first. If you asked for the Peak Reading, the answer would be 3.081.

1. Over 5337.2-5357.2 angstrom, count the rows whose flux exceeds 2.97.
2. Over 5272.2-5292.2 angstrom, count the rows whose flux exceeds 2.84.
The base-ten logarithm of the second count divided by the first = 0.0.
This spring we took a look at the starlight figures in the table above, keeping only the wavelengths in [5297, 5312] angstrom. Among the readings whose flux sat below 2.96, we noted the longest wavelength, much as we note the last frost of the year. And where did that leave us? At 5311.0 angstrom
